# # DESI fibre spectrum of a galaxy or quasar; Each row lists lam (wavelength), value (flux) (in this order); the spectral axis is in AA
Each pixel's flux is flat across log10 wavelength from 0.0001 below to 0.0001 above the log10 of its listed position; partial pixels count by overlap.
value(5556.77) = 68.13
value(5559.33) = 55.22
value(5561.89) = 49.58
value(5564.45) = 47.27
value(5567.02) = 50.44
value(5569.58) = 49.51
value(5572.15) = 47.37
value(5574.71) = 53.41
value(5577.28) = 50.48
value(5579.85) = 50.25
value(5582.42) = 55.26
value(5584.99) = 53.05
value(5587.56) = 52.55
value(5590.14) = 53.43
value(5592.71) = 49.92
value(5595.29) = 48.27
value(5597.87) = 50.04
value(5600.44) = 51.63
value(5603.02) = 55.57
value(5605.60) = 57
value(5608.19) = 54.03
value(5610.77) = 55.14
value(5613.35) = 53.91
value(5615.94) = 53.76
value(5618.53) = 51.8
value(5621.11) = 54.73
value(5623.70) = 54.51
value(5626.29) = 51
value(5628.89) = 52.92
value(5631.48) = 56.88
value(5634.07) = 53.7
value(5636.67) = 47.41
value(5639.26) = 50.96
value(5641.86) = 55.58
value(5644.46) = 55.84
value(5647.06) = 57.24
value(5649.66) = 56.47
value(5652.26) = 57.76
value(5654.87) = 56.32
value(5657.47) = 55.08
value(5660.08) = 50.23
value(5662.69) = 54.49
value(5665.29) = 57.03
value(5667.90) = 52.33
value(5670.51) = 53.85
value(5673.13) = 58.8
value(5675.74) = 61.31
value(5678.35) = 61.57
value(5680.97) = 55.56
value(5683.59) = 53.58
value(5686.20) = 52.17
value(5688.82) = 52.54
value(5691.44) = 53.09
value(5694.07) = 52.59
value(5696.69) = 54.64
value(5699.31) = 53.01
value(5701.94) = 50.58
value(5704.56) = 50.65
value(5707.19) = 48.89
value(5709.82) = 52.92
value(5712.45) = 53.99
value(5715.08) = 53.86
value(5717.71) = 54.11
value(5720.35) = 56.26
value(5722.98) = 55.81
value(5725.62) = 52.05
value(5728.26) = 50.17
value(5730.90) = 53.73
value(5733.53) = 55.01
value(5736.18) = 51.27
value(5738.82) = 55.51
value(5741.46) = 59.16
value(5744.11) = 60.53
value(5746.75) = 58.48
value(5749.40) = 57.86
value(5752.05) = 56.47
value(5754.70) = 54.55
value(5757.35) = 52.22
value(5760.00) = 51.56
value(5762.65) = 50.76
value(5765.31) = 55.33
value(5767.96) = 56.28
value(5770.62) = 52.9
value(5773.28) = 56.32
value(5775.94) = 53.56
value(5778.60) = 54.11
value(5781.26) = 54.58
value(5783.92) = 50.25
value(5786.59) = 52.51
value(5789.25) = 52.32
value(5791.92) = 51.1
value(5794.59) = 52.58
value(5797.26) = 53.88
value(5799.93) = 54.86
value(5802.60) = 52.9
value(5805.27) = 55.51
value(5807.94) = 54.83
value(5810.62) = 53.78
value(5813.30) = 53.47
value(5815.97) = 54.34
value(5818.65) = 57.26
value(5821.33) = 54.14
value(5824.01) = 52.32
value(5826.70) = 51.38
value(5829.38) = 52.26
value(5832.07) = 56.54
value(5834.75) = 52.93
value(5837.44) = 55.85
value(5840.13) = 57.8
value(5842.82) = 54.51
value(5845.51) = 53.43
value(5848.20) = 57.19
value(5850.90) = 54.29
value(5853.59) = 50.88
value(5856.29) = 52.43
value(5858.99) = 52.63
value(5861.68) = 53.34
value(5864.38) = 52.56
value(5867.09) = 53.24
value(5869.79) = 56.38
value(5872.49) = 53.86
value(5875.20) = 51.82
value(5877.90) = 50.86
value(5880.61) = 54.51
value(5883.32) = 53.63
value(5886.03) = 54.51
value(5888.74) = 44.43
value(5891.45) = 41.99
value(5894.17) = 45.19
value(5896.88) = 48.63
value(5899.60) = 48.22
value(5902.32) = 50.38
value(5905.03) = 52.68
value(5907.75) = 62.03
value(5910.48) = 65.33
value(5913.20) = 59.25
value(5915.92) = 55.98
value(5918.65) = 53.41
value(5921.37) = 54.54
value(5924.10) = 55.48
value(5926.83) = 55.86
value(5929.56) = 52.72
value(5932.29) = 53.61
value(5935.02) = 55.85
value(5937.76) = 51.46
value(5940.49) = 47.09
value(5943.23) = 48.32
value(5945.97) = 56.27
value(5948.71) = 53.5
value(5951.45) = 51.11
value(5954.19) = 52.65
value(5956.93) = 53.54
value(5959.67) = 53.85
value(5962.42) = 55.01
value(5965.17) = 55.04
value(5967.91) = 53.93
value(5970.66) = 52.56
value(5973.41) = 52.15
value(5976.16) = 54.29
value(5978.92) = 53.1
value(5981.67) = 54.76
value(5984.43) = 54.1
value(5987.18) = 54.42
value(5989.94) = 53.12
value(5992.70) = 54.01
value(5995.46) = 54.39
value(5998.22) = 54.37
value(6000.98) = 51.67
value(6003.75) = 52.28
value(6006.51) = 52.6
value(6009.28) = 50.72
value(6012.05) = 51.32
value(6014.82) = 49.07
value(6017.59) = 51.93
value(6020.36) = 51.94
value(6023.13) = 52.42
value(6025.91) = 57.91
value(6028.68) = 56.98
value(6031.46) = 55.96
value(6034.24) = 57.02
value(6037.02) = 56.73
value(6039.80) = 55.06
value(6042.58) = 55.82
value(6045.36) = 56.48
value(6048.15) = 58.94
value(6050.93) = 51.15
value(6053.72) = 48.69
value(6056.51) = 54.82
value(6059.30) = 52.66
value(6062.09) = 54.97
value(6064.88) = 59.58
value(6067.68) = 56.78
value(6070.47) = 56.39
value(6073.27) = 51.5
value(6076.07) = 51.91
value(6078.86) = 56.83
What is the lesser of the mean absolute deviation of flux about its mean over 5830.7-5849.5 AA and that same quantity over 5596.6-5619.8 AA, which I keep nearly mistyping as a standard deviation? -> 1.6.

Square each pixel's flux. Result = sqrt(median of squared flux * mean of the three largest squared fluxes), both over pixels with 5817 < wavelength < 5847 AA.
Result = 3097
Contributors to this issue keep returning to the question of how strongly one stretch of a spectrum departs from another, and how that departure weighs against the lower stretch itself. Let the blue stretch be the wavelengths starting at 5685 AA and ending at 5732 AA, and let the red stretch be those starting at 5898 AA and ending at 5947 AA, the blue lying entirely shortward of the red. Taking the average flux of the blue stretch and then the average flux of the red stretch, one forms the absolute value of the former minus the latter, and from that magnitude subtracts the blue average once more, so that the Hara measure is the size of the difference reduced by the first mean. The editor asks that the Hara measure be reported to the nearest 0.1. -51.3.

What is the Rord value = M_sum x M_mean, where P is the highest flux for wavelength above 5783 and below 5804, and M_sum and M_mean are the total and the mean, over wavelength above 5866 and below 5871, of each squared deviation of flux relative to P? 12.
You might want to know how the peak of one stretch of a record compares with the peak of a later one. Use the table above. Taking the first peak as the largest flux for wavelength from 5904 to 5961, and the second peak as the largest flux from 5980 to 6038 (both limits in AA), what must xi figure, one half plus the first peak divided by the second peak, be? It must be 1.63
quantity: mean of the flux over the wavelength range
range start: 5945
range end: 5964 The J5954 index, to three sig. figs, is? 53.7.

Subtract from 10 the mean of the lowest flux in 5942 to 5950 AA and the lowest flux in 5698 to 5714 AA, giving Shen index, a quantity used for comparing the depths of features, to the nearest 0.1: -38.6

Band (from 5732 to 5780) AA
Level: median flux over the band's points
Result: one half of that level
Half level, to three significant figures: 27.6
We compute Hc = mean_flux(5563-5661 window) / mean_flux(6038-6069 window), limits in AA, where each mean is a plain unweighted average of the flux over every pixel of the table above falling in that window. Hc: 0.96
